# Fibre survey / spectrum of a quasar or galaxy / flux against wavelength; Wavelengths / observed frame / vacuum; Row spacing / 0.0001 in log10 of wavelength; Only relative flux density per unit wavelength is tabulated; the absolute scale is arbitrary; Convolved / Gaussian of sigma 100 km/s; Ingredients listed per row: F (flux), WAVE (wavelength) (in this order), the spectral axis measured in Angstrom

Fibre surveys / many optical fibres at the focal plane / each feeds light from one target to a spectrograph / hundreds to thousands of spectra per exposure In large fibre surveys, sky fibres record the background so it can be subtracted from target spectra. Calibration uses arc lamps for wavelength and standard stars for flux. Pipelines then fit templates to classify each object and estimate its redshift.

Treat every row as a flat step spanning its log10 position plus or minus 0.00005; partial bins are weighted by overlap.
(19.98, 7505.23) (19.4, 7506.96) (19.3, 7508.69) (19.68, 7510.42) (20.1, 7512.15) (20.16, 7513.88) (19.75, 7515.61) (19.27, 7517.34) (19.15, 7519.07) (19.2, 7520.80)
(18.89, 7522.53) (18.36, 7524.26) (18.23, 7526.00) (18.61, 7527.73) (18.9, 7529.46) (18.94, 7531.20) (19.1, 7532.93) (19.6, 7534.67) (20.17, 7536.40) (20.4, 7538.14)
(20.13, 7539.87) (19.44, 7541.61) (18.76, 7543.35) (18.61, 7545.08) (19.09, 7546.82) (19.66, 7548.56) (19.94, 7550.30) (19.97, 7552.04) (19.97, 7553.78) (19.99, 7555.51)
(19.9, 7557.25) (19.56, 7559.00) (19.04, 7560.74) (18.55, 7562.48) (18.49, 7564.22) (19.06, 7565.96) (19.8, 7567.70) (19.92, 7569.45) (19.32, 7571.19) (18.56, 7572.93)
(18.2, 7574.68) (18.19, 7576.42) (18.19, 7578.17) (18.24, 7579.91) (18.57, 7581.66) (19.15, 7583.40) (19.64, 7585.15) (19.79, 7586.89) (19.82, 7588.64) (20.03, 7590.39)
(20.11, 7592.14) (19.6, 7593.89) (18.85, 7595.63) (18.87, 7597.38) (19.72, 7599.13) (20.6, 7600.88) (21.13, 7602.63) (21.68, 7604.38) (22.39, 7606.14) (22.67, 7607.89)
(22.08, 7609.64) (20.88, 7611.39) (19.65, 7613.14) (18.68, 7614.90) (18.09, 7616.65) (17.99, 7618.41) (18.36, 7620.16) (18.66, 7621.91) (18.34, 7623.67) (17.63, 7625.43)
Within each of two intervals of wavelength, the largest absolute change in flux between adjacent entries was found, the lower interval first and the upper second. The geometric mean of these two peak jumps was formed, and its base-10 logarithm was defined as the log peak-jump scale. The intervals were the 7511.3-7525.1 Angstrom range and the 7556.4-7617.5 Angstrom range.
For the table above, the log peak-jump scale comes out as -0.093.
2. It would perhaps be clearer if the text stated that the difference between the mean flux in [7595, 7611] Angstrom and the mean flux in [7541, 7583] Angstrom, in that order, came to 1.8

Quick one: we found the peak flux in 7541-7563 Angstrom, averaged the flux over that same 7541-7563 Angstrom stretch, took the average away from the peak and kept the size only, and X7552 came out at 0.6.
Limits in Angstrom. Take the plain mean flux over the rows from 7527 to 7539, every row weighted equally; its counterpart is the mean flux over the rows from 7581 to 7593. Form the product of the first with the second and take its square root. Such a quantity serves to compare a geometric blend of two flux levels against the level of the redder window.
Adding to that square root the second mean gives 39.1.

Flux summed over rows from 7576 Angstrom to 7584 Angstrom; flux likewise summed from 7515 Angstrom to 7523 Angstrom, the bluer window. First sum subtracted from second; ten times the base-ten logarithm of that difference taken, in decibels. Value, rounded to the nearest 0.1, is 5.9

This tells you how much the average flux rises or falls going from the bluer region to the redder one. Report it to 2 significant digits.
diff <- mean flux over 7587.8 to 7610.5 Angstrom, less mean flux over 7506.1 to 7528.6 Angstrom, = 1.3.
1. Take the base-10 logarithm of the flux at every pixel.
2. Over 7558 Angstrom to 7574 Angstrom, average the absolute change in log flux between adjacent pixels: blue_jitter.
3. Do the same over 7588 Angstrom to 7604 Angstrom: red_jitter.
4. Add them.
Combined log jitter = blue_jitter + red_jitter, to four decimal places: 0.0214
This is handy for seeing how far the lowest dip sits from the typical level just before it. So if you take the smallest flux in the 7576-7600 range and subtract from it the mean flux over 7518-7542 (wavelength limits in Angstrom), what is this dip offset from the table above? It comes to -1.03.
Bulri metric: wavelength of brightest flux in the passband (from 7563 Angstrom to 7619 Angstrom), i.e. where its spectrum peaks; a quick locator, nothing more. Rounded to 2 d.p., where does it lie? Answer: 7607.89 Angstrom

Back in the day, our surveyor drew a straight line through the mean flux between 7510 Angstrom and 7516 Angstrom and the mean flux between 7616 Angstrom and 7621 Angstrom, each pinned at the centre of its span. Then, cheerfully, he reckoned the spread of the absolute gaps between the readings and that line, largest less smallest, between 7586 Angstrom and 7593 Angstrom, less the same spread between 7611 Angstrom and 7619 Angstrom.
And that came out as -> -2.12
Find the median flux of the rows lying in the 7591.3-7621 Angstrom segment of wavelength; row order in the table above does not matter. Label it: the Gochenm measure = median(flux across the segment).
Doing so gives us 19.7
